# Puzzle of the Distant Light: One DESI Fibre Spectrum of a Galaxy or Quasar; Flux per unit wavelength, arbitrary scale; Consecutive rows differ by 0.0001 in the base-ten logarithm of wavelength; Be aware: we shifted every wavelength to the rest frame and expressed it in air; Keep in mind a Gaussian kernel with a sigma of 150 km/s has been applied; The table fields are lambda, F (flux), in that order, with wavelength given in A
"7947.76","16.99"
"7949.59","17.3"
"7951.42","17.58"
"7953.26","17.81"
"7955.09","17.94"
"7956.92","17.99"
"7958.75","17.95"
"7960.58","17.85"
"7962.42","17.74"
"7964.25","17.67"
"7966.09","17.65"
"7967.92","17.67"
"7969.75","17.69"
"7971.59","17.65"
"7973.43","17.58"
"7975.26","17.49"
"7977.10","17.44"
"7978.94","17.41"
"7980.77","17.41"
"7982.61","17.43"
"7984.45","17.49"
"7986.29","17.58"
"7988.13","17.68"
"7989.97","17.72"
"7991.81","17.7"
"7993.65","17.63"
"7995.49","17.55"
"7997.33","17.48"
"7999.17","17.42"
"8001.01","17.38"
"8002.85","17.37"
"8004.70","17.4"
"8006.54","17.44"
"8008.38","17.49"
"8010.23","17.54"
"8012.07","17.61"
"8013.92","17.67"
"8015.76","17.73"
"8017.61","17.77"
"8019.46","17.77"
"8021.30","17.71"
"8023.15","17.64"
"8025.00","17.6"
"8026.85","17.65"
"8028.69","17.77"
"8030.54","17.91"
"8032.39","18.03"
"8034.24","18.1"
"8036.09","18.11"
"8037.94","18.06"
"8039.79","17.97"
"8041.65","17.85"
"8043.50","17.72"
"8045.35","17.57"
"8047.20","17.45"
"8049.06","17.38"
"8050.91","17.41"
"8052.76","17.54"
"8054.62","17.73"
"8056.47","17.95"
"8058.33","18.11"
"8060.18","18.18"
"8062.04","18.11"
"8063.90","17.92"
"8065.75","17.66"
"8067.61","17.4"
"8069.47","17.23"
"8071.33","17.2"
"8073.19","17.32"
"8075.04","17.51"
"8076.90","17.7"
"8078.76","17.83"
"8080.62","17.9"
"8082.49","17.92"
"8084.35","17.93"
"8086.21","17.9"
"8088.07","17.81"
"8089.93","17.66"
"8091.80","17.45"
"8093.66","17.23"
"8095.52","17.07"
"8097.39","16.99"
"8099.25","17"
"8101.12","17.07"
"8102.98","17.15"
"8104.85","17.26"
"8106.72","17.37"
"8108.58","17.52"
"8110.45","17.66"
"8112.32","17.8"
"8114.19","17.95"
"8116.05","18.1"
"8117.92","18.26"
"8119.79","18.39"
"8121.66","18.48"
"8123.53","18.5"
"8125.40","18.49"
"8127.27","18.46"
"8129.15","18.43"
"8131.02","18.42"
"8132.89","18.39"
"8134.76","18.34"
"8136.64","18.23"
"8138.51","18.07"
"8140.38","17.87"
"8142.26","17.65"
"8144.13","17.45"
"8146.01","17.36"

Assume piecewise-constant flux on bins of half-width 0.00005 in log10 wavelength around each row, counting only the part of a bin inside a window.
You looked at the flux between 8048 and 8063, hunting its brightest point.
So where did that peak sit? 8060.18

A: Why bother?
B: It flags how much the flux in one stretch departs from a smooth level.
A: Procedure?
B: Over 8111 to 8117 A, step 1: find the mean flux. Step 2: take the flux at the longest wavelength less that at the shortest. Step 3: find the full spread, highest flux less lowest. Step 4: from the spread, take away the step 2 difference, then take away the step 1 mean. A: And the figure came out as -17.9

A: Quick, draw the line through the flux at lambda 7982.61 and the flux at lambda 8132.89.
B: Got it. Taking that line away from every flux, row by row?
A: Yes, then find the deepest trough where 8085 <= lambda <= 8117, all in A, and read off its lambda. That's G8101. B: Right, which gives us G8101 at 8099.25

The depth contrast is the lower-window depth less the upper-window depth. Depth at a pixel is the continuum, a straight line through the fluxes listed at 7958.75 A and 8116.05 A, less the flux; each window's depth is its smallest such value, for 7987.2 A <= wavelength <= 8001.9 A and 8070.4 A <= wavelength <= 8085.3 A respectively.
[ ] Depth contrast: 0.120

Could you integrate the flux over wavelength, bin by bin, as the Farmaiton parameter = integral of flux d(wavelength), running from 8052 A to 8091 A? 692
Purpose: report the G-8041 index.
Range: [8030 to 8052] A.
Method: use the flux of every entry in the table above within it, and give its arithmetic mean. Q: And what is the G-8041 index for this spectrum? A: 17.8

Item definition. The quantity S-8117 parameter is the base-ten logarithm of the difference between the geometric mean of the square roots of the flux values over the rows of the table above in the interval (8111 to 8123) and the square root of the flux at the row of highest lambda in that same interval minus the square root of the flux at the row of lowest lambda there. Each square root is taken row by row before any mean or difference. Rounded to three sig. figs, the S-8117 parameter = 0.621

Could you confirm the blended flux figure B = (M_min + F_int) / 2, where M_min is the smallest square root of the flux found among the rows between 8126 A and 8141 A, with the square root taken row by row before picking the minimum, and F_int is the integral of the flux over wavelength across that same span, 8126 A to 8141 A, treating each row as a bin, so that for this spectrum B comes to 139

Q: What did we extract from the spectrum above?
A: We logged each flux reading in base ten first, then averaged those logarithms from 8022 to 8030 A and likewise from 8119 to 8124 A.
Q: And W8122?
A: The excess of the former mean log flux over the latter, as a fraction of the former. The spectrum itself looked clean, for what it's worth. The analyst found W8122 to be -0.015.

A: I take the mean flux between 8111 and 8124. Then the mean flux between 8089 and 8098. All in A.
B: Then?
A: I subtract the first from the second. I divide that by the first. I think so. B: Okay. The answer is -0.05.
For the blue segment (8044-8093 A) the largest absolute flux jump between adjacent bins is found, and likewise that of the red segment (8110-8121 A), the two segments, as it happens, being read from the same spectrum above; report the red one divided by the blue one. 0.6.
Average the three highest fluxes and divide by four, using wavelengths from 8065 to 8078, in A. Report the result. 4.41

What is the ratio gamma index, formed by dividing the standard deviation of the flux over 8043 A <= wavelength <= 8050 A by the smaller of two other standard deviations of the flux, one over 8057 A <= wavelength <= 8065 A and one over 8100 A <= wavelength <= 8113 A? 1.3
